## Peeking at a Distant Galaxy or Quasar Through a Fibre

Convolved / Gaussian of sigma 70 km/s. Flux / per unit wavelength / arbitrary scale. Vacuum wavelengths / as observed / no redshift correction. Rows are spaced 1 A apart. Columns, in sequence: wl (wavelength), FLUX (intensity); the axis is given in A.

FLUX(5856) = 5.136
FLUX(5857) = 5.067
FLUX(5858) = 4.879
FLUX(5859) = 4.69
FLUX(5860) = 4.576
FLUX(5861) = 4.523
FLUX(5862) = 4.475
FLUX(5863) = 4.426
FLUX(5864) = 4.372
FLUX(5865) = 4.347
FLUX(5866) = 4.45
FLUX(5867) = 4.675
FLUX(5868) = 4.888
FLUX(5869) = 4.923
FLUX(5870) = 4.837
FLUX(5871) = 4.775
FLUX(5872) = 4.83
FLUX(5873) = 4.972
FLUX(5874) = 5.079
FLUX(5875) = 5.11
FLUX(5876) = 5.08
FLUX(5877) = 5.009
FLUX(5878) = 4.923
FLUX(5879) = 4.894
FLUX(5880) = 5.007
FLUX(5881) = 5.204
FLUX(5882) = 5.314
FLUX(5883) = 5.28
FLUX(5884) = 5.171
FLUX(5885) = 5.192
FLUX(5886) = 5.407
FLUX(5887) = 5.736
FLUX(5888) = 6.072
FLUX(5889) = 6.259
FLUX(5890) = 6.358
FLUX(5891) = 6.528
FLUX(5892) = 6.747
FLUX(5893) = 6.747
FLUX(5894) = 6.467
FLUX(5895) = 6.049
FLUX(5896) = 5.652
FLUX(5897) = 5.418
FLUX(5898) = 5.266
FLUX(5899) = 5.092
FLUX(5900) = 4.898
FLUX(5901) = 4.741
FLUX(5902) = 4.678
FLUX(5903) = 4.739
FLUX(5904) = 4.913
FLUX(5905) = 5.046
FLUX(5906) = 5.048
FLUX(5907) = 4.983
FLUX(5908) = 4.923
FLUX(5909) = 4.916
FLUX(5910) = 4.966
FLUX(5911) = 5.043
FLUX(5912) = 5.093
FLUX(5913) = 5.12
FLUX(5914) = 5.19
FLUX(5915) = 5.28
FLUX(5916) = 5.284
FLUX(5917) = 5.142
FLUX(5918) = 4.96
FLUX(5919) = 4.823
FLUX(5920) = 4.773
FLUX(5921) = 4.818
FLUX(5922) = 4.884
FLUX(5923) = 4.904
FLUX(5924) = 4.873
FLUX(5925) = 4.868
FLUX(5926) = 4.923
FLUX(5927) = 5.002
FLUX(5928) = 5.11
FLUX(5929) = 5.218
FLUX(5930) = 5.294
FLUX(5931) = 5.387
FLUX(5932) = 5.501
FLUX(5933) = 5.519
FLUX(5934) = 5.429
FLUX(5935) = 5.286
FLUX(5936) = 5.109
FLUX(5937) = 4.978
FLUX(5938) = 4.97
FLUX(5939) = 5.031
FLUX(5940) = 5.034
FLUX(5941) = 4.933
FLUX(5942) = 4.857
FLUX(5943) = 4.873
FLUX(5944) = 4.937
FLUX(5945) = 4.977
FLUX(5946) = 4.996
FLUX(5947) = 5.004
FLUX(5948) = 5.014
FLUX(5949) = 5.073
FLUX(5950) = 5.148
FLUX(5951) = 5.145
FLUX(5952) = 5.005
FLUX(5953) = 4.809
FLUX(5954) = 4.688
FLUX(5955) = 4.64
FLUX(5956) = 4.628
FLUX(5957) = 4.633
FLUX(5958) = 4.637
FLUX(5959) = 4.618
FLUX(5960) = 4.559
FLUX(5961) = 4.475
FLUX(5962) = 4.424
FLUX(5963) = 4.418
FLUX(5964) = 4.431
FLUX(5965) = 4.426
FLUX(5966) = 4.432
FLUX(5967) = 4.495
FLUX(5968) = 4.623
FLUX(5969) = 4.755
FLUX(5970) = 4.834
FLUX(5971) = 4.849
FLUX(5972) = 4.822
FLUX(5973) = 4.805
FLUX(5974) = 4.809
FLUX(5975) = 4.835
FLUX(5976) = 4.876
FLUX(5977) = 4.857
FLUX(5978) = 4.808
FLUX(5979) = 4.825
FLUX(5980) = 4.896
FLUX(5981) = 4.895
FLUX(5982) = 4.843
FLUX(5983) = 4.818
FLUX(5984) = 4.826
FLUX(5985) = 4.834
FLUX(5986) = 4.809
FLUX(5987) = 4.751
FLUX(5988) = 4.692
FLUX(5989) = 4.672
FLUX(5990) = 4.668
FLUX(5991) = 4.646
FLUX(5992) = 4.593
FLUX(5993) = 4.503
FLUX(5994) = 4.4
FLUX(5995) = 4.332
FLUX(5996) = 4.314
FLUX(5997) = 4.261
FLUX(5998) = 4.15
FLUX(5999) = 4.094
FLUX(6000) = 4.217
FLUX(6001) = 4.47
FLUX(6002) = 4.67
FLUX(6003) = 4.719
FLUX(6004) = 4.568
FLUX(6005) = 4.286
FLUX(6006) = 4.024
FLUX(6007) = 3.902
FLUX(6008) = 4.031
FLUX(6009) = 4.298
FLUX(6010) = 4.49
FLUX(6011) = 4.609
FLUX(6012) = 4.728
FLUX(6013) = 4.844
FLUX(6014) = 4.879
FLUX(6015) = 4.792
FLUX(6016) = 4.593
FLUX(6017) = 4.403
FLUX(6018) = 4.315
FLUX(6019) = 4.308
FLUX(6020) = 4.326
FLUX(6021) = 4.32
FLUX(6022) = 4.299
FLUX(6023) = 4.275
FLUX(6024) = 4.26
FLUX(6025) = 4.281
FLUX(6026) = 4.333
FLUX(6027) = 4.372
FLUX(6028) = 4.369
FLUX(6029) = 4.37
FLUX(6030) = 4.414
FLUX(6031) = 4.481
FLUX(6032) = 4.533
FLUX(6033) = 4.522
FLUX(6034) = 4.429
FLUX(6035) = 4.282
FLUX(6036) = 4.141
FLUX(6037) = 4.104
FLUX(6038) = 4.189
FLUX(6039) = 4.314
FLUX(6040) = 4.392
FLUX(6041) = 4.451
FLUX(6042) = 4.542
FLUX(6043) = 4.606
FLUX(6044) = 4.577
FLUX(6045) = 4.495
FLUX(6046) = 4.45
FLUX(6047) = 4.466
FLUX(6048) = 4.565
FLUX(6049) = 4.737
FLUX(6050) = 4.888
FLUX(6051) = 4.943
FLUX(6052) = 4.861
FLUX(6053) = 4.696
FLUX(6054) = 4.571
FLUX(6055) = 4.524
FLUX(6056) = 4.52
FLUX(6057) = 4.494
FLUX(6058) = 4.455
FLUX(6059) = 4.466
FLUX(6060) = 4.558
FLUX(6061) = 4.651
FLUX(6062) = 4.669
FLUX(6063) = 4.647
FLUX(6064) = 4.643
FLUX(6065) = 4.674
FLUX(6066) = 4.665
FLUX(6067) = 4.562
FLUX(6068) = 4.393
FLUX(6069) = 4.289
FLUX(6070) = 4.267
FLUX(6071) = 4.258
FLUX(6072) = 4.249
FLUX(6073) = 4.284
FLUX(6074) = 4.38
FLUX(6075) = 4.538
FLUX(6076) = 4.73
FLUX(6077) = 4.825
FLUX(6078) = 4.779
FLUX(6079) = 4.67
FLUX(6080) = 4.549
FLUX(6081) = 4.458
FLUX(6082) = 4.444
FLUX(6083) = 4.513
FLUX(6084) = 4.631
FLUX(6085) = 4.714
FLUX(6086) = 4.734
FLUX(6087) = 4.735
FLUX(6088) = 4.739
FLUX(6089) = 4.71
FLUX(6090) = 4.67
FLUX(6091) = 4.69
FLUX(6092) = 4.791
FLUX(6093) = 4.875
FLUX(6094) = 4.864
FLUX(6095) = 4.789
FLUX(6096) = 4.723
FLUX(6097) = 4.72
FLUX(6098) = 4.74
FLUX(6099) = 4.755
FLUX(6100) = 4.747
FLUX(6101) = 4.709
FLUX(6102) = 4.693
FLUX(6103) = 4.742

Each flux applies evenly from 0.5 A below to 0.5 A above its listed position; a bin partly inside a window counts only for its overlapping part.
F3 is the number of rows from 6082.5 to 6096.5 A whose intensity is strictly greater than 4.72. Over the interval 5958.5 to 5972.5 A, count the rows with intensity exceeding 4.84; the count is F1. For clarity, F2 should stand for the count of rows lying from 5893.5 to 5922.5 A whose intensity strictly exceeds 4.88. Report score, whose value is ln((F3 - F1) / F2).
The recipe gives -1.2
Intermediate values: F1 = 1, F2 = 23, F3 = 8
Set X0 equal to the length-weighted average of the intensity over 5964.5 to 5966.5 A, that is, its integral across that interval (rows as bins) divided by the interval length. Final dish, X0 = 4.43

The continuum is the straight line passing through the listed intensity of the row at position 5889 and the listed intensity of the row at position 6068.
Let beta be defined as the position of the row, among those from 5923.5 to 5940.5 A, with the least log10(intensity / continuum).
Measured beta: 5924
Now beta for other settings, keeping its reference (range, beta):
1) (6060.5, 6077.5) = 6070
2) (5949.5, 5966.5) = 5962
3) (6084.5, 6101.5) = 6085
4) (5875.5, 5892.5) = 5879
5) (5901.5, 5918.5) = 5902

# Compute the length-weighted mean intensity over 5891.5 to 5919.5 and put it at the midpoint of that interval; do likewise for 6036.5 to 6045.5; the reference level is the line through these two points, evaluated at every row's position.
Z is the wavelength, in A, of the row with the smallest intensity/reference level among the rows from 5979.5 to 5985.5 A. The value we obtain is 5983 A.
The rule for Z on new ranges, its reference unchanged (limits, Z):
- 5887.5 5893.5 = 5888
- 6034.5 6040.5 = 6037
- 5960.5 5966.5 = 5963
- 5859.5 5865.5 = 5865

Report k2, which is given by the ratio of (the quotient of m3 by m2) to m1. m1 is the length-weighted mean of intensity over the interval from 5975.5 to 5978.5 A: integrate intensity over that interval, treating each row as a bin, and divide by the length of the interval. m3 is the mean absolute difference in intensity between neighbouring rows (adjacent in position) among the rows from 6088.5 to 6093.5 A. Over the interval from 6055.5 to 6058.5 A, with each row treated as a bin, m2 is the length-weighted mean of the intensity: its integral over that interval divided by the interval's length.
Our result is 0.0028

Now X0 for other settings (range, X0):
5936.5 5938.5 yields 4.97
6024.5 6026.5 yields 4.31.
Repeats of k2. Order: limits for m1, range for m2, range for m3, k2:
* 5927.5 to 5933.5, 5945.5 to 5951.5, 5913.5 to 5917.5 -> 0.0029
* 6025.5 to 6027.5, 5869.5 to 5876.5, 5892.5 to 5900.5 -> 0.0122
